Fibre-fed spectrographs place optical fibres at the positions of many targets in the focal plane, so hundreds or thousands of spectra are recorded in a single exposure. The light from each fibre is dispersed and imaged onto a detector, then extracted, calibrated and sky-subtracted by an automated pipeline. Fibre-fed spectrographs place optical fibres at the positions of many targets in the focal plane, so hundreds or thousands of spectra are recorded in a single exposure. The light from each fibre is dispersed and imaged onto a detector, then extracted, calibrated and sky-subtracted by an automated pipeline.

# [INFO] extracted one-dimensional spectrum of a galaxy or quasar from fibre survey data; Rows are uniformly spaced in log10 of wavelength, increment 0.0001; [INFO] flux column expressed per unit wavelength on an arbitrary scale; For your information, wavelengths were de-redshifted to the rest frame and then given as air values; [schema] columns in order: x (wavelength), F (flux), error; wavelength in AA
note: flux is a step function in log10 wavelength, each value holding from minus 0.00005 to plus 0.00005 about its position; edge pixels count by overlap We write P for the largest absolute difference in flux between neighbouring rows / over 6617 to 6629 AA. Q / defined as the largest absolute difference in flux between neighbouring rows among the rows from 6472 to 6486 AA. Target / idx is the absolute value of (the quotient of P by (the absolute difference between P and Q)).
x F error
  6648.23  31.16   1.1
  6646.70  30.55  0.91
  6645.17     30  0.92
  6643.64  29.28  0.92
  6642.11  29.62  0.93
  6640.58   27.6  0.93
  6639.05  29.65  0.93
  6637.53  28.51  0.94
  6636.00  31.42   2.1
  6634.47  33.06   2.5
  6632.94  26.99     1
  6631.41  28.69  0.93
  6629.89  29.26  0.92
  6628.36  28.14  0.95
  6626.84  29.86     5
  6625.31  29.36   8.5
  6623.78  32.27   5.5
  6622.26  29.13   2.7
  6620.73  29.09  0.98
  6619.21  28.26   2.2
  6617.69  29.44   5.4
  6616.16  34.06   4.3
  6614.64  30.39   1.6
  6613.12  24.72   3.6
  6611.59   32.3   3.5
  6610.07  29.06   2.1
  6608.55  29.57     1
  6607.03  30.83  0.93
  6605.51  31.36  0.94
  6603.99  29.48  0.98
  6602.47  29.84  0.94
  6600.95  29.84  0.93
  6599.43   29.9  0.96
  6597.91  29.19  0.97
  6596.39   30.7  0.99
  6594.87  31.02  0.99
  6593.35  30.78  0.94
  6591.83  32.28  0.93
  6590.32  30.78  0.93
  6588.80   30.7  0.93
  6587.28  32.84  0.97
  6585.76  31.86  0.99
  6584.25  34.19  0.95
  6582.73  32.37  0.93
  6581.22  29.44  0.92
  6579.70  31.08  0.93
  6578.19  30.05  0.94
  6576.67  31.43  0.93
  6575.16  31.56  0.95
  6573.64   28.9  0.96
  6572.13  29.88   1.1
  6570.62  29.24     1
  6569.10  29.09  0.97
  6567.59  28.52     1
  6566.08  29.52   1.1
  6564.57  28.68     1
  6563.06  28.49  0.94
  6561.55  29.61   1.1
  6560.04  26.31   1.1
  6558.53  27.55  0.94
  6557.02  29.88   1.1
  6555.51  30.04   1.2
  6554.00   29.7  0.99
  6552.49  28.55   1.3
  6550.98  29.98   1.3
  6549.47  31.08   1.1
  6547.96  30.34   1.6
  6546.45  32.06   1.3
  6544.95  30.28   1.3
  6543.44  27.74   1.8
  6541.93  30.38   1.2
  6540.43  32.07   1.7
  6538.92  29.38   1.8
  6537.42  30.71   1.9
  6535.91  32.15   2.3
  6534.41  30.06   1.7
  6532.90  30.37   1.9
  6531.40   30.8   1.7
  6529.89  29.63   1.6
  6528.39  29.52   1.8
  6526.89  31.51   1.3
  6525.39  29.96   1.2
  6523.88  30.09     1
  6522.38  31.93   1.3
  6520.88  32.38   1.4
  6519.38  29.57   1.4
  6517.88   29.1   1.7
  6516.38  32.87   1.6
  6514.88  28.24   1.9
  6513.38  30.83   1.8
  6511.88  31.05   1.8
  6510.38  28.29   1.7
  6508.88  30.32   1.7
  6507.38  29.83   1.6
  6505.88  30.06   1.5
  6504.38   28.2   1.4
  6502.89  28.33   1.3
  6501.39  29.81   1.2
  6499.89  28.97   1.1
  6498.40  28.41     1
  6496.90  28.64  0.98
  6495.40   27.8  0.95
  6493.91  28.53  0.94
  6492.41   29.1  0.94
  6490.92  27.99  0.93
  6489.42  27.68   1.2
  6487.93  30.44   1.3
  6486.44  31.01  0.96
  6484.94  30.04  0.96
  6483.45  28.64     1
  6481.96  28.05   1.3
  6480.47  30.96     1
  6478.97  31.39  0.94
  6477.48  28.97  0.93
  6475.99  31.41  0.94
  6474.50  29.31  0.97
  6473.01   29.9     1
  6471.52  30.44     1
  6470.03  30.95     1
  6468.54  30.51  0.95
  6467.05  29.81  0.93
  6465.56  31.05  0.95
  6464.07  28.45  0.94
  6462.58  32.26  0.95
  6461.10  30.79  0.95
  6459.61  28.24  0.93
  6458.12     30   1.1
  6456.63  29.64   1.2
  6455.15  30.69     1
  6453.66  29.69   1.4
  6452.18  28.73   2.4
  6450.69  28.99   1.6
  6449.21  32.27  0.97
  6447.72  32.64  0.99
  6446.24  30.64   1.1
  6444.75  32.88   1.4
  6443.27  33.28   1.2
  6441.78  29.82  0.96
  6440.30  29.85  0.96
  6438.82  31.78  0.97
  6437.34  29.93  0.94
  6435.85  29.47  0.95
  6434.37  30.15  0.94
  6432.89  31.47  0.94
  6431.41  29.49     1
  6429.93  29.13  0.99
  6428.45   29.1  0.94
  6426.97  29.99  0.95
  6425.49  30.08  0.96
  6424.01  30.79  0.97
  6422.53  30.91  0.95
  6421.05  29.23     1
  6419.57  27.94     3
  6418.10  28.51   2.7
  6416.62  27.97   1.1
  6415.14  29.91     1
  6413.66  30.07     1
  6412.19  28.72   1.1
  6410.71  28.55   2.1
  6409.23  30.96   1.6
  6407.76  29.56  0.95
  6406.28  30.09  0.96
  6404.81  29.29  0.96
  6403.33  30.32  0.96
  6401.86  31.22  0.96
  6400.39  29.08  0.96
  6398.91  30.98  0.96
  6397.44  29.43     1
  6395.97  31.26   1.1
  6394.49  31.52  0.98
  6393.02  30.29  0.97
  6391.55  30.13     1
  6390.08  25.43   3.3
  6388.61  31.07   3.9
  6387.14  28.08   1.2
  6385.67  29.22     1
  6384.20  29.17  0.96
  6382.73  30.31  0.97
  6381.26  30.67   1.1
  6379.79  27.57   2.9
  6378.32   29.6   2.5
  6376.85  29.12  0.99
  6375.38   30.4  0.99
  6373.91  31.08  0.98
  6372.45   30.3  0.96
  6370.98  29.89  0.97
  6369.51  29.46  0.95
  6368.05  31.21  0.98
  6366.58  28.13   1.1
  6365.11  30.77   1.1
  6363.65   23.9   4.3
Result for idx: 14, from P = 3.1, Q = 2.91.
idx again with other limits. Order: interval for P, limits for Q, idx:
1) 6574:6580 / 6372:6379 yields 14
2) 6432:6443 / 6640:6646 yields 21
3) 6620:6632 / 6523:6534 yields 3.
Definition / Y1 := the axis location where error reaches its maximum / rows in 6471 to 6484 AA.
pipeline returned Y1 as 6481.96 AA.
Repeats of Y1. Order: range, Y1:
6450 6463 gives 6452.18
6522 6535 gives 6532.90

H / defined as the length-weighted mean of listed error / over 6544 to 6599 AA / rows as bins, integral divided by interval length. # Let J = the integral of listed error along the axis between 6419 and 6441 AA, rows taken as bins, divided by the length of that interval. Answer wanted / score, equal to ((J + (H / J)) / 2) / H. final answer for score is 0.98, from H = 1.05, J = 1.08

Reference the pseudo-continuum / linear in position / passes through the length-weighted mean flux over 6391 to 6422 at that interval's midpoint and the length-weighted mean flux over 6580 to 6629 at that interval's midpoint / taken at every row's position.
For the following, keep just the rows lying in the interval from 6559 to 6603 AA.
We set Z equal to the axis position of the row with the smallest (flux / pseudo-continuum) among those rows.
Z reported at 6560.04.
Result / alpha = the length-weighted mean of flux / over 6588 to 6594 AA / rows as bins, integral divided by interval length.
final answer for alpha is 31.2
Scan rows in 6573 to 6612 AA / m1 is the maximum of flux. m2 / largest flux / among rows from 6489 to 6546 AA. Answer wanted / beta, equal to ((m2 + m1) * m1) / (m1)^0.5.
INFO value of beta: 392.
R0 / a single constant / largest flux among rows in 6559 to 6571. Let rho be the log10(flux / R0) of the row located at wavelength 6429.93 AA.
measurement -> -0.007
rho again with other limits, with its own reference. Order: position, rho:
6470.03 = 0.019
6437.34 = 0.005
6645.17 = 0.006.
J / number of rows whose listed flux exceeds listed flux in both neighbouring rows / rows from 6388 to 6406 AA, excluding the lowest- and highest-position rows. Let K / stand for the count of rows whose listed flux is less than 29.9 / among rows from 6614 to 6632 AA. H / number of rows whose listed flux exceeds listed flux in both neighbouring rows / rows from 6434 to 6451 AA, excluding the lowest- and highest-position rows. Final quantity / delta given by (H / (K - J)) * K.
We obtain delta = 4.5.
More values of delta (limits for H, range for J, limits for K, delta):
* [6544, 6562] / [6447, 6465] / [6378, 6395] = 6.0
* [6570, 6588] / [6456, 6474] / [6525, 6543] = -12.0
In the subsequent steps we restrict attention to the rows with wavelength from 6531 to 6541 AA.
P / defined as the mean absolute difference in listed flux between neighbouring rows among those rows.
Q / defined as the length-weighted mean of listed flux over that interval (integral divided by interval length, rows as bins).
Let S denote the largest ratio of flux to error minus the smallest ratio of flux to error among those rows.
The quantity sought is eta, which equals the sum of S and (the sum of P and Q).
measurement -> 37.0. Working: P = 1.4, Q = 30.8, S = 5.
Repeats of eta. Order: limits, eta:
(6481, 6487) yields 41.2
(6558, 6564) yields 36.3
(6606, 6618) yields 61.6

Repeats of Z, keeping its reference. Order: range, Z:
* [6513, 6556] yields 6543.44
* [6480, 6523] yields 6489.42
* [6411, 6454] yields 6419.57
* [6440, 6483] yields 6481.96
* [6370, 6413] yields 6390.08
